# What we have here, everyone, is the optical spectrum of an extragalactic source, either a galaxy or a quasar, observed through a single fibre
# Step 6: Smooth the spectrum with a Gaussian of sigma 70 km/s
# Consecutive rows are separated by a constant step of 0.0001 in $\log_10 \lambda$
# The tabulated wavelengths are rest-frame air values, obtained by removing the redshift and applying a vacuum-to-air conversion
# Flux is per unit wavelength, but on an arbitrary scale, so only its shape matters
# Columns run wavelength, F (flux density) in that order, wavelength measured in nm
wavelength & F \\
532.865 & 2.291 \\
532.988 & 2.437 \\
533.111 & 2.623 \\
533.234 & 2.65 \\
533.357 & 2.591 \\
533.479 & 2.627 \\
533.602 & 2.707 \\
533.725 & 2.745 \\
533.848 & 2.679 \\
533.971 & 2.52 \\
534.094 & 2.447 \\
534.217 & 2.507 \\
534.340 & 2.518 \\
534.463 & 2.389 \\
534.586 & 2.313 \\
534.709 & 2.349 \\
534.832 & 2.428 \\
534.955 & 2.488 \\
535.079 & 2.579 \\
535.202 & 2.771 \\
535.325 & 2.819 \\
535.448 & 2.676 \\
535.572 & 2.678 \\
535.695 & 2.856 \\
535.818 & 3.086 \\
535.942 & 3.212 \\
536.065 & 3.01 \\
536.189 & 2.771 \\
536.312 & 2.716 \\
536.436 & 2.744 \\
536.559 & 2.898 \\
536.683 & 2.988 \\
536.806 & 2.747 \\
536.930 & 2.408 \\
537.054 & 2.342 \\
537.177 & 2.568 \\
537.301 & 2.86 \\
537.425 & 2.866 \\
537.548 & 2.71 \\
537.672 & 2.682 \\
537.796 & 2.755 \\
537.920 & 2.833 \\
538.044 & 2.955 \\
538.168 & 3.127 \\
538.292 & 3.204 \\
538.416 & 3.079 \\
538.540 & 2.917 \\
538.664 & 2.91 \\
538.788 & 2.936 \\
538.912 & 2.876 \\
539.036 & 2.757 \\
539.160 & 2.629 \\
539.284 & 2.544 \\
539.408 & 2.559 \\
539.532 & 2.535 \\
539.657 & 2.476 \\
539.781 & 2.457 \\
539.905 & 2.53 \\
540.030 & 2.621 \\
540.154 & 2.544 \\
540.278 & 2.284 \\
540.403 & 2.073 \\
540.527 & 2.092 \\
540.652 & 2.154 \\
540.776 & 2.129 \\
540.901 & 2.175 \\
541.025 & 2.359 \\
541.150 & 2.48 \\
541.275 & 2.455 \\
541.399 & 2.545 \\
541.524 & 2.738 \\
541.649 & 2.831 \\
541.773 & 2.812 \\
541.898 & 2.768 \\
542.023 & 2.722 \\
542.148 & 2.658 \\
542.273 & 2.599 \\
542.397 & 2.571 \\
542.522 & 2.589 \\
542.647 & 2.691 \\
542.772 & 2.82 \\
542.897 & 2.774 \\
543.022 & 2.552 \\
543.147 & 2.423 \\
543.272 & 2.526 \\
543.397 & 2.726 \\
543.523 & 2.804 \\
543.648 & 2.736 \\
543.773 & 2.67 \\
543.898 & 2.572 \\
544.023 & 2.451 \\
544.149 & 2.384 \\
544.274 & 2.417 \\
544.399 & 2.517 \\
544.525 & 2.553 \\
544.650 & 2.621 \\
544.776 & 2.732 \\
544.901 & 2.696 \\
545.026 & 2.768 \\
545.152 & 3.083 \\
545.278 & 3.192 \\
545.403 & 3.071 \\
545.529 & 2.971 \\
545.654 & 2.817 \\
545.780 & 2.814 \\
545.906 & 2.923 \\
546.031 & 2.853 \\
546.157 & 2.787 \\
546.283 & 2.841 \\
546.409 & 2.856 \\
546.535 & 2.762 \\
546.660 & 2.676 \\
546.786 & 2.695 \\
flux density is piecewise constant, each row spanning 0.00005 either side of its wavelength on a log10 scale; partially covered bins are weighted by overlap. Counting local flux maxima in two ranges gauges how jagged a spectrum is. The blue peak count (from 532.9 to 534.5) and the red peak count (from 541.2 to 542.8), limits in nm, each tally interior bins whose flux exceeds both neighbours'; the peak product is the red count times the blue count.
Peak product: 3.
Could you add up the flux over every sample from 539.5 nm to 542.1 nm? 51.8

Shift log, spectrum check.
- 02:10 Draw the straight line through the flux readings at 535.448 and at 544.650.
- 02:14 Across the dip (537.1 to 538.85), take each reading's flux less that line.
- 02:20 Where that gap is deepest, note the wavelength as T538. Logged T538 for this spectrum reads 537.177 nm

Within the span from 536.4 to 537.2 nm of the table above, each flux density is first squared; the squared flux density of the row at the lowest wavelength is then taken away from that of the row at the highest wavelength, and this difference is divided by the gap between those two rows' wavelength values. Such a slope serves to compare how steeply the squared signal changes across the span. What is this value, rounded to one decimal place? -1.3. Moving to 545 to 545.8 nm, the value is 0.3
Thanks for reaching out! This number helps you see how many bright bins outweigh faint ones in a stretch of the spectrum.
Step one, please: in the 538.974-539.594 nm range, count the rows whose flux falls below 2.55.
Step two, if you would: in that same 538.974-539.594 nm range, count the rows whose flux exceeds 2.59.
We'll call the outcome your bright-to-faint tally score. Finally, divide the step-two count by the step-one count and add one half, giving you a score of 1.50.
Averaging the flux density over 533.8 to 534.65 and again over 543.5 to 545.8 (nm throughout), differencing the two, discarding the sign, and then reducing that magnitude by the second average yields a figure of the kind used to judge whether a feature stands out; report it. -2.48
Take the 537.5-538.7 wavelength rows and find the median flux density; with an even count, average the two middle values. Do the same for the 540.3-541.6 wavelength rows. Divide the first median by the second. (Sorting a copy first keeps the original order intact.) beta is 1.29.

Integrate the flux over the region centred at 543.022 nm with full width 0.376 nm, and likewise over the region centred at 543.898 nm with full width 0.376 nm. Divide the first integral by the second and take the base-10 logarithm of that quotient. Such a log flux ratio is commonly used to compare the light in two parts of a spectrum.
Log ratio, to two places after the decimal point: 0.00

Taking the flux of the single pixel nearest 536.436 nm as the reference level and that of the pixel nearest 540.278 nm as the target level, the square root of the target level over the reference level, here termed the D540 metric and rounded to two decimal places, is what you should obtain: 0.91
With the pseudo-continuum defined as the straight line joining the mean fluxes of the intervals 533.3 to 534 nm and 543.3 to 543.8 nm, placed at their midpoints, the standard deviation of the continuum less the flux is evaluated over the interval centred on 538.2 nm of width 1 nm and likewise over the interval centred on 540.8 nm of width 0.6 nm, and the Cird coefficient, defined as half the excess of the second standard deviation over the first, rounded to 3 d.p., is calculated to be -0.025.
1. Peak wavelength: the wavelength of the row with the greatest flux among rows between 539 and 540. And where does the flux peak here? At 539.036 nm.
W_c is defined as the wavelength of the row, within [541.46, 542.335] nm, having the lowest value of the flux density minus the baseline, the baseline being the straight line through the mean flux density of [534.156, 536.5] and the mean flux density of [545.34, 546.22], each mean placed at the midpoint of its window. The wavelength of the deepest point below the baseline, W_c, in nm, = 542.273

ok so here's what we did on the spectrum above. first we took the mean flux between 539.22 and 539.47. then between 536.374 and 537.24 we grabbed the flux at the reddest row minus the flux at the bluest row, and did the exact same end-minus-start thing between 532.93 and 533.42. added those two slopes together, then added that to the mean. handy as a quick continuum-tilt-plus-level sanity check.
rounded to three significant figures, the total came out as 2.53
